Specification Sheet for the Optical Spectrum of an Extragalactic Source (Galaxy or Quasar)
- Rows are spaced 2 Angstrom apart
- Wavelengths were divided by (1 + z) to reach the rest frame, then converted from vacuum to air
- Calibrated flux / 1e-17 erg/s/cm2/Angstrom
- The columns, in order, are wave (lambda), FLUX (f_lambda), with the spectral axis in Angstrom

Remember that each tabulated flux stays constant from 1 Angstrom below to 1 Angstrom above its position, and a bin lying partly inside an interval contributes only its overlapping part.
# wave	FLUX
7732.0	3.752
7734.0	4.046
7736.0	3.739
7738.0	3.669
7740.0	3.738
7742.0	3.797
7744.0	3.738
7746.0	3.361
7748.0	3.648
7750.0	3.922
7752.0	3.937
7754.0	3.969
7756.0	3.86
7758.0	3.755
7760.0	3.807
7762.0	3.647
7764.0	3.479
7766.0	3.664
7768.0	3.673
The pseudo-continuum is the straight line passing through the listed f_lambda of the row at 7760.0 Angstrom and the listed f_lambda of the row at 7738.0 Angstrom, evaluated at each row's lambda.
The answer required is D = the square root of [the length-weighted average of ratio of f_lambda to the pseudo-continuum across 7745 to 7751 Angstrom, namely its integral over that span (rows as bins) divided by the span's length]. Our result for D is 0.988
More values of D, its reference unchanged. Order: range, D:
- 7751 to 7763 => 1.005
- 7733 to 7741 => 1.018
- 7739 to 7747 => 0.994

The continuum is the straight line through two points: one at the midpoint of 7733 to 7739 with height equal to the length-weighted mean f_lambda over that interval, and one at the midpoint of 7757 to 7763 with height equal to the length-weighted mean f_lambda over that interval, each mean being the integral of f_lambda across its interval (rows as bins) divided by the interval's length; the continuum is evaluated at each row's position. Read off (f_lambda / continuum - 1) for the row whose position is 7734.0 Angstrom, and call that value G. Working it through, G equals 0.06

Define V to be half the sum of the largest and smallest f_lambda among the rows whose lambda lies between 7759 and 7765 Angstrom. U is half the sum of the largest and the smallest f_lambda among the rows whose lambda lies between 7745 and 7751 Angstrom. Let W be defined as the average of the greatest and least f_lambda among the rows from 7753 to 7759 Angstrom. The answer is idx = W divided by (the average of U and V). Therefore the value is 1.06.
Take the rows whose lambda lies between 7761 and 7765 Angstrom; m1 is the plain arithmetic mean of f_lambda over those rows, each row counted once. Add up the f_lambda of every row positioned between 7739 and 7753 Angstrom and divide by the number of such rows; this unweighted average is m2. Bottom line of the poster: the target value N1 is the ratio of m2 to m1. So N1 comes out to 1.05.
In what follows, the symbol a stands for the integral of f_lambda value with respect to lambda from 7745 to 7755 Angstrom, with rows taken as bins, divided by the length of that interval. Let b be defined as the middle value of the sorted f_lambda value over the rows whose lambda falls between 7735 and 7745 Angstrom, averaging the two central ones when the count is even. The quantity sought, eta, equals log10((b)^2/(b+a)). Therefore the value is 0.270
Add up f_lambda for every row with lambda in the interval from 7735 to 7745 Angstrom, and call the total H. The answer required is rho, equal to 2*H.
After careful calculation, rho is 37.4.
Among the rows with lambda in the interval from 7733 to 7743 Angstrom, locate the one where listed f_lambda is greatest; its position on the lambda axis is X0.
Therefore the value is 7734.0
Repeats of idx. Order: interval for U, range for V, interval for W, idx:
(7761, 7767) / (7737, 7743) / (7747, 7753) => 1.04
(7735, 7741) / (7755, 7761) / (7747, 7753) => 1.01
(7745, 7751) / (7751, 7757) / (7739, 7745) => 1.00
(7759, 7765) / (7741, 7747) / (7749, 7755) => 1.09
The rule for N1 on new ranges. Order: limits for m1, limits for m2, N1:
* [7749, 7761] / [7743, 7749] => 0.92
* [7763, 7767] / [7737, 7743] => 1.05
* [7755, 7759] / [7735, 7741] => 0.98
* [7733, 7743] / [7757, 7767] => 0.97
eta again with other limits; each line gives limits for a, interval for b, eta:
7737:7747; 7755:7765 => 0.279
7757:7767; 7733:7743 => 0.276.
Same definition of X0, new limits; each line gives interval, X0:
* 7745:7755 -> 7754.0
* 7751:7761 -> 7754.0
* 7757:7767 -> 7760.0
